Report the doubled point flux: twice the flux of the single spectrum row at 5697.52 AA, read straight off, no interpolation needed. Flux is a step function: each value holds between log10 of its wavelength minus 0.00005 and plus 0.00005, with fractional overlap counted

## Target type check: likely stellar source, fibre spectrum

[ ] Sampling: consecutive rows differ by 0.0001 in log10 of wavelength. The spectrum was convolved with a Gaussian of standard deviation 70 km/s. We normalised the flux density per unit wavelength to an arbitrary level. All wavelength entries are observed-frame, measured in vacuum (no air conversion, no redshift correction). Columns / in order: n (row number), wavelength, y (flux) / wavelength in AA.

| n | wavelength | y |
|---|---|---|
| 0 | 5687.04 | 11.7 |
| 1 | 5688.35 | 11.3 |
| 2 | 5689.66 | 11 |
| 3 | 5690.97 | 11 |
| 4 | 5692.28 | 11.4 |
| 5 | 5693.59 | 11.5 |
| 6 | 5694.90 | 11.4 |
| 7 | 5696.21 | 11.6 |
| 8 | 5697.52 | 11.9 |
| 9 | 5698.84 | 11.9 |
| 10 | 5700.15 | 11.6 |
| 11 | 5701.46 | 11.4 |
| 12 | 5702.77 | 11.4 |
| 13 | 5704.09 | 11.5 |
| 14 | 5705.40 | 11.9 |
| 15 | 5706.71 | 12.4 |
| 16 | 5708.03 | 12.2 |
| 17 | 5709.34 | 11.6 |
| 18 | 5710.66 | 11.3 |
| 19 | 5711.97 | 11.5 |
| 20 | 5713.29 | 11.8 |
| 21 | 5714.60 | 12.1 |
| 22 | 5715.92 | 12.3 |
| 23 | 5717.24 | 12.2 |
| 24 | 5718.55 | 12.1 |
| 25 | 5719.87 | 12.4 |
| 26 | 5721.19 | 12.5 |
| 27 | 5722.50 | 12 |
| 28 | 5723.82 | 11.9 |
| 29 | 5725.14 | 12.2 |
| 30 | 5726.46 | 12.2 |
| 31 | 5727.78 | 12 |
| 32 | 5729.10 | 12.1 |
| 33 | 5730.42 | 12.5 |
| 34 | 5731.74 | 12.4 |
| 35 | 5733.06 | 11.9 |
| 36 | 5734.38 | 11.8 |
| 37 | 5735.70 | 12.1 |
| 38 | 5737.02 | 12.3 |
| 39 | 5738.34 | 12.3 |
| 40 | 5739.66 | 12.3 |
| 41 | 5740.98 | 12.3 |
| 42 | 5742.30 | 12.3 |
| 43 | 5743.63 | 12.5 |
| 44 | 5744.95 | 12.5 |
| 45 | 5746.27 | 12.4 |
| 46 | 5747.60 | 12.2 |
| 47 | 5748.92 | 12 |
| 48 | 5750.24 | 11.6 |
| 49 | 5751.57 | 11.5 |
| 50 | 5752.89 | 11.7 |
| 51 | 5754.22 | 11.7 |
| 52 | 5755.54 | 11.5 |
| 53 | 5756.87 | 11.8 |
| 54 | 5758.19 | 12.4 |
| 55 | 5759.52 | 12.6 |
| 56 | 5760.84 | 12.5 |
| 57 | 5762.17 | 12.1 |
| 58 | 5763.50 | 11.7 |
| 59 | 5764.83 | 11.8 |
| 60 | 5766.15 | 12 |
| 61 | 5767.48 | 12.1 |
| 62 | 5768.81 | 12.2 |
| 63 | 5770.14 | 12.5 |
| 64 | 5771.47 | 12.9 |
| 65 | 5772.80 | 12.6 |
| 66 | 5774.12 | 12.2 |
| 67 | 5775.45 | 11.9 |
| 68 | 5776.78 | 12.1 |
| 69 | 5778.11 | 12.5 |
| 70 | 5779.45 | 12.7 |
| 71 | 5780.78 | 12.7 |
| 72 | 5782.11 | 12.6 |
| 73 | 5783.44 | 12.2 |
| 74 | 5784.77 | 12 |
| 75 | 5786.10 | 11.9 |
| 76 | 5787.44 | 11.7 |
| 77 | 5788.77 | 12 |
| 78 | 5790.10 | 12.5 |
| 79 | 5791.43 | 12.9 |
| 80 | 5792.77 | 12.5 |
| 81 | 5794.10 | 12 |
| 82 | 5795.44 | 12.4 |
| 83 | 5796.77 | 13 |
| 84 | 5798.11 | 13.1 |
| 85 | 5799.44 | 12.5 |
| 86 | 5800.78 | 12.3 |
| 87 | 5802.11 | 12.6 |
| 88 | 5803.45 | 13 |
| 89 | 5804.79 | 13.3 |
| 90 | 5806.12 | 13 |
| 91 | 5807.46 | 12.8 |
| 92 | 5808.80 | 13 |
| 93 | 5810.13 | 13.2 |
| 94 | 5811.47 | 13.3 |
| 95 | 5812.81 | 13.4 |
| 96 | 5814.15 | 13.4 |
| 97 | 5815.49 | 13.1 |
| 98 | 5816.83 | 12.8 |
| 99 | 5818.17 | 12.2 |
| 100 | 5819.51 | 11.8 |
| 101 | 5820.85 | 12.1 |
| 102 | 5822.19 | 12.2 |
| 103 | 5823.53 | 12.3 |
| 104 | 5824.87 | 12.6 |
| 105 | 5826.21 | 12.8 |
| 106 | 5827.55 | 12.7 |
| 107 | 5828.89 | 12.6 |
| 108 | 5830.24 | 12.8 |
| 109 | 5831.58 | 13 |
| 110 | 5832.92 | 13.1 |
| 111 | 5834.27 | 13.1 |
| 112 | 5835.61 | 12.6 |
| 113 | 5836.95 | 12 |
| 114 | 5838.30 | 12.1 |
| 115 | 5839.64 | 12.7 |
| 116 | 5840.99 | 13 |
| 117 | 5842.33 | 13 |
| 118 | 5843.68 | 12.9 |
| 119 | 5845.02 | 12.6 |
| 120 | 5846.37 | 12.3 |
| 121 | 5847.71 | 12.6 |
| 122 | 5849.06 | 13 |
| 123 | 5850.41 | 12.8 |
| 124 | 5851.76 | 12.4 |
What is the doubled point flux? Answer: 23.8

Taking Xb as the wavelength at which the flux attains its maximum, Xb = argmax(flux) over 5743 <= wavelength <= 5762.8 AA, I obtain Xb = 5759.52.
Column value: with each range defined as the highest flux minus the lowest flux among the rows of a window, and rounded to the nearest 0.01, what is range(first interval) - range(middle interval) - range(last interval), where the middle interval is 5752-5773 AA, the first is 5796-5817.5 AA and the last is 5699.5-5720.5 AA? -1.40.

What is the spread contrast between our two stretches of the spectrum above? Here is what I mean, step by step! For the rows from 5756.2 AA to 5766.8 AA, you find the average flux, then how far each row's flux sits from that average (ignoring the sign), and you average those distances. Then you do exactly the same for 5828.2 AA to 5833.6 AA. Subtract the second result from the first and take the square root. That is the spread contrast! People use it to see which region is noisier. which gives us 0.34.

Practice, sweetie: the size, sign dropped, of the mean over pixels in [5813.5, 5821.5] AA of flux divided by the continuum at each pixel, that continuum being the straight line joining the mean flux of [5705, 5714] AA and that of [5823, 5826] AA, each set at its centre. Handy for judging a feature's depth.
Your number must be 1.01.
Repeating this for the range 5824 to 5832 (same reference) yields 1.02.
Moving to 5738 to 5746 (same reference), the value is 1.03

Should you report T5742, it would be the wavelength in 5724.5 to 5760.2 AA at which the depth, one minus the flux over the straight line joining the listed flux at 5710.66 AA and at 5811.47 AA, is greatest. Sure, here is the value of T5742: 5755.54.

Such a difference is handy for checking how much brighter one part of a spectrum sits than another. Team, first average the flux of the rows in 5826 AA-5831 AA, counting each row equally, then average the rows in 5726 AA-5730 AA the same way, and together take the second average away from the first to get 0.6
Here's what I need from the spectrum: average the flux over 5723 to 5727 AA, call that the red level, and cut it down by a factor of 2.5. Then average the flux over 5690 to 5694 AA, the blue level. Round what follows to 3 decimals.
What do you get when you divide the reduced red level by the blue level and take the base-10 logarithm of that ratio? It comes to -0.368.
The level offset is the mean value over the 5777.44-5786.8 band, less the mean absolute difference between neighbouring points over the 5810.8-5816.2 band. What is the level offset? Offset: 12.2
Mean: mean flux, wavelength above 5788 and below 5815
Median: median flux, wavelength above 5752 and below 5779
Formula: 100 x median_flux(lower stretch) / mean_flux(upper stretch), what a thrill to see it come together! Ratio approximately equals 94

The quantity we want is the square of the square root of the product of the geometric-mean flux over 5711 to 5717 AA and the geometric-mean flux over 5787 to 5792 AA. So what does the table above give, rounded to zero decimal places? 146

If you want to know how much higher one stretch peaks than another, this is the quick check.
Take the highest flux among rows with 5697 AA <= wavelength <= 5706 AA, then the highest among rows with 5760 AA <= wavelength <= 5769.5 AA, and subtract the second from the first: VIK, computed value -0.6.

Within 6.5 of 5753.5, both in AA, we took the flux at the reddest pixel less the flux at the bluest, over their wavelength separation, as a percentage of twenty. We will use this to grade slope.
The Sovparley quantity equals 0.17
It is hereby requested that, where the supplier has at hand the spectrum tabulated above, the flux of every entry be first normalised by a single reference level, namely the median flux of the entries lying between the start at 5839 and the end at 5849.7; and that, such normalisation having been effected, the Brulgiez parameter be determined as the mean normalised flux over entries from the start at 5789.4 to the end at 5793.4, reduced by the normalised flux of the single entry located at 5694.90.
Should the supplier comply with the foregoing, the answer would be 0.096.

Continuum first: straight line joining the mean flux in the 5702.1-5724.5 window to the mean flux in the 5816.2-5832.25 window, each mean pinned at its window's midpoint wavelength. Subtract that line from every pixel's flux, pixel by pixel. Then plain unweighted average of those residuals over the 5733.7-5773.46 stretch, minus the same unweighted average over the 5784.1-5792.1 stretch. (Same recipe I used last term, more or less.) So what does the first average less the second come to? 0.14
